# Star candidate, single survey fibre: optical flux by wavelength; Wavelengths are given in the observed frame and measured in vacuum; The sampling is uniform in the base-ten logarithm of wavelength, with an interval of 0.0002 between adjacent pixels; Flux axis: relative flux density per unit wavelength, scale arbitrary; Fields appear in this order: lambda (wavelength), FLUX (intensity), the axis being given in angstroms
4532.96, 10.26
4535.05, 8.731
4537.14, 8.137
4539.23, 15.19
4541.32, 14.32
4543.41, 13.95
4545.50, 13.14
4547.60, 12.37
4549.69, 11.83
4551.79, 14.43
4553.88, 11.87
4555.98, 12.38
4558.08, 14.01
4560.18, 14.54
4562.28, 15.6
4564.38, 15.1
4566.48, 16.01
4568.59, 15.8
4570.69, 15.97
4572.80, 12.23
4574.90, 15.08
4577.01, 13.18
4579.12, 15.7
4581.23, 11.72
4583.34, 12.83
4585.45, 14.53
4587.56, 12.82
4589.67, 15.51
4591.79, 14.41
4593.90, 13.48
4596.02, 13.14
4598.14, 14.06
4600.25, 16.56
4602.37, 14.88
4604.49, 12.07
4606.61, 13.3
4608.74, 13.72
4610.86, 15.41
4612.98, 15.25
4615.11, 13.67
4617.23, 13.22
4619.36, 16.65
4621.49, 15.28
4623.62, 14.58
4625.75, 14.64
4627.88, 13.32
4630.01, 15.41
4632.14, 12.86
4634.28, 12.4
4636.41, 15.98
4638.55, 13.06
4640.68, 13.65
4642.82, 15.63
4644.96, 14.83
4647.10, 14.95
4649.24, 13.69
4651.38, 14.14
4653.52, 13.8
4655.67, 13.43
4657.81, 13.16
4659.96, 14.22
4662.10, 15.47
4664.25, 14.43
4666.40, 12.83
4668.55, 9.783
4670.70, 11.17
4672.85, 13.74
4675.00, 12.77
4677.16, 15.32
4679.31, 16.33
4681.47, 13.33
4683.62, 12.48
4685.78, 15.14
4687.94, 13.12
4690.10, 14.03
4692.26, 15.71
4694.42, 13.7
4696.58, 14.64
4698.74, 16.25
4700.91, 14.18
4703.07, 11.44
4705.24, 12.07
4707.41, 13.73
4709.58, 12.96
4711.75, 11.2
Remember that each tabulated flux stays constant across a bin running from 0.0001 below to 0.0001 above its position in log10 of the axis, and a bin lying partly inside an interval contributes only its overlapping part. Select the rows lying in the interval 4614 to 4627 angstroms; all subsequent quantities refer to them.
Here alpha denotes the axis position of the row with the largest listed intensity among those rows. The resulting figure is 4619.36 angstroms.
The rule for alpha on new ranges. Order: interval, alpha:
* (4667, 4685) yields 4679.31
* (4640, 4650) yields 4642.82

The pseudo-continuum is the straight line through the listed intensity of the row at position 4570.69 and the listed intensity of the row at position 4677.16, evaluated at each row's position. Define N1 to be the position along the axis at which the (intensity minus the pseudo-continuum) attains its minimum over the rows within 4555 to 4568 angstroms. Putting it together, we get 4555.98 angstroms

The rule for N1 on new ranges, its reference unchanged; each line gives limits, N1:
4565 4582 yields 4581.23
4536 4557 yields 4537.14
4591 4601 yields 4596.02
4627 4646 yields 4634.28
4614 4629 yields 4617.23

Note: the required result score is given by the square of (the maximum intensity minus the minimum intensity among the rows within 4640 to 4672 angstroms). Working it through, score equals 34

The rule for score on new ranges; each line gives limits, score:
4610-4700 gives 47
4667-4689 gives 43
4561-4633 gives 24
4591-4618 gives 20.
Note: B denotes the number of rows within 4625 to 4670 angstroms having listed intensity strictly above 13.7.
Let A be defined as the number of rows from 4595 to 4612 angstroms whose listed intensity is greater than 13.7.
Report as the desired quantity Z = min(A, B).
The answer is 5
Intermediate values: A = 5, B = 11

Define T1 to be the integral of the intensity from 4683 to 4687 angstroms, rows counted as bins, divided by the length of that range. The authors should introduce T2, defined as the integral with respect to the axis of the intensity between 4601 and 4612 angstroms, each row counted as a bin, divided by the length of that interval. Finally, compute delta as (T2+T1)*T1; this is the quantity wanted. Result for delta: 388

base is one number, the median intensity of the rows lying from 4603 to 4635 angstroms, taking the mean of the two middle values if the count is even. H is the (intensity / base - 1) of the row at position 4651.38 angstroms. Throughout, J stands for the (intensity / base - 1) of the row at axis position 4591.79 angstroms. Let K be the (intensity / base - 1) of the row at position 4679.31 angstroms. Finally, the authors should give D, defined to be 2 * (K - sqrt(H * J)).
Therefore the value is 0.30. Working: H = 0.03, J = 0.05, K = 0.19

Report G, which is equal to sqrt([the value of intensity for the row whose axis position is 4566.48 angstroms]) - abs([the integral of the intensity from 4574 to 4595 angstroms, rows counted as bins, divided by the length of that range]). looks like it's -9.9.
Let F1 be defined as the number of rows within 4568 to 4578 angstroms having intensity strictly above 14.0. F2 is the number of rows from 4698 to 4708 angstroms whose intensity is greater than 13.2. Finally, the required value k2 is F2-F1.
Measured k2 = 0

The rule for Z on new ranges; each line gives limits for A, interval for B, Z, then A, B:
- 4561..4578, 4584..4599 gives 4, 6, 4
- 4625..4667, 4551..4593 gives 11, 11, 13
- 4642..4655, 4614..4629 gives 4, 5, 4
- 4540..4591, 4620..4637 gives 5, 14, 5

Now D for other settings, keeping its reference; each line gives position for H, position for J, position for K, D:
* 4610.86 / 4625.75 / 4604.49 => -0.42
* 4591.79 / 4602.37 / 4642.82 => 0.15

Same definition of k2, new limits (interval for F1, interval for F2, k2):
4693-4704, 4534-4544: 0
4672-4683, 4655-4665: 2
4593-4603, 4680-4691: 0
